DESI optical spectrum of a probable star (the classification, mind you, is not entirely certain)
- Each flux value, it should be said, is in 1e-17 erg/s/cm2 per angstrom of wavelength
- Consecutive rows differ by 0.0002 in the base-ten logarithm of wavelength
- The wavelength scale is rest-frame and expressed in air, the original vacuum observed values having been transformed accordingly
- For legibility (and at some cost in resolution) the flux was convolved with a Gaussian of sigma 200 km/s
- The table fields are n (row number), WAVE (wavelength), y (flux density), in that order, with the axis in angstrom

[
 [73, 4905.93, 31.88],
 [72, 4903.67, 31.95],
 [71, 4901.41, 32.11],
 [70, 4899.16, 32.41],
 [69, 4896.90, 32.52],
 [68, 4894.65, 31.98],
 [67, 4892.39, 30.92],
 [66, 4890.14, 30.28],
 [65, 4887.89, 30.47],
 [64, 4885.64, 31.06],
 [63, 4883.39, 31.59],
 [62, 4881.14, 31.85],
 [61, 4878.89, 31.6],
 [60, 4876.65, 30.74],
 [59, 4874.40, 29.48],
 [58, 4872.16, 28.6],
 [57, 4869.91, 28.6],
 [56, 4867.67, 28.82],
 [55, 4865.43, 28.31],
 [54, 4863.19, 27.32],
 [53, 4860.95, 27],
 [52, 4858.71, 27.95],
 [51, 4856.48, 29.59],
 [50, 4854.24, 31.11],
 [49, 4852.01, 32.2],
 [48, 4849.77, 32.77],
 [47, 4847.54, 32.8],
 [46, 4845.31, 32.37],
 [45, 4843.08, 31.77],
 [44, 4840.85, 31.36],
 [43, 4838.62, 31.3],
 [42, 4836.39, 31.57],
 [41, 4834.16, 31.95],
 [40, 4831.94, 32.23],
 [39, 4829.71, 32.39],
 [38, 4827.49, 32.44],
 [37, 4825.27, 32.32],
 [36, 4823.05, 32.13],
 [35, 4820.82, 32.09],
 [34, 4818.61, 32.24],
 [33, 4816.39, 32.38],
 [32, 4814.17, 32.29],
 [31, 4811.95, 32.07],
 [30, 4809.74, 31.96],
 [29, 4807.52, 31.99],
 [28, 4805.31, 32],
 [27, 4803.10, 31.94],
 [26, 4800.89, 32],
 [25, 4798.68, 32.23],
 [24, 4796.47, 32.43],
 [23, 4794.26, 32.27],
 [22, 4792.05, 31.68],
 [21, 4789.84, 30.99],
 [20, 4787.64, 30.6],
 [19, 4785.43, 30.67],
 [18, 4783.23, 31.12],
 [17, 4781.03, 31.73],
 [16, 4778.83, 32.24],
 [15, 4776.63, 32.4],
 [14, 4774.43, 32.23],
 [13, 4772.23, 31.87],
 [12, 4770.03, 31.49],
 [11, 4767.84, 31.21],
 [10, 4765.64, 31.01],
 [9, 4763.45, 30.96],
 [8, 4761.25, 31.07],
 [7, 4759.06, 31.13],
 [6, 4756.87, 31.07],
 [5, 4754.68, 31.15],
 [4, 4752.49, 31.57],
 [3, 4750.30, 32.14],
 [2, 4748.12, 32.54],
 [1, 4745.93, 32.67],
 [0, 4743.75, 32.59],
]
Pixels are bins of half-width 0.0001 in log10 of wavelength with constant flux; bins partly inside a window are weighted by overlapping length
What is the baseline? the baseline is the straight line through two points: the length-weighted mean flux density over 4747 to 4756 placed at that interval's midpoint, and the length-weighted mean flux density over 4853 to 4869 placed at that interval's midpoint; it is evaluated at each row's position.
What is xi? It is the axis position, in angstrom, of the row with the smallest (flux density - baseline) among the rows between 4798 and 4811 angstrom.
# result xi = 4800.89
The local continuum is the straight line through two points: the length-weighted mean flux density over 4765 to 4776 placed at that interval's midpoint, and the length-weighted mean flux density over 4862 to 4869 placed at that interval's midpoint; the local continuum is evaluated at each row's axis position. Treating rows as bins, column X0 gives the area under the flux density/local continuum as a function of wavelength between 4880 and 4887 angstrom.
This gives 8.00 angstrom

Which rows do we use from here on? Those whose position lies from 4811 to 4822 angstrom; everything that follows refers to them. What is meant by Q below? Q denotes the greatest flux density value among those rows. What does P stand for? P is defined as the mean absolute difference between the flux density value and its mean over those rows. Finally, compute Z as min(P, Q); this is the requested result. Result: 0.11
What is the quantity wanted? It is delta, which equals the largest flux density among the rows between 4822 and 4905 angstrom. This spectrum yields 32.8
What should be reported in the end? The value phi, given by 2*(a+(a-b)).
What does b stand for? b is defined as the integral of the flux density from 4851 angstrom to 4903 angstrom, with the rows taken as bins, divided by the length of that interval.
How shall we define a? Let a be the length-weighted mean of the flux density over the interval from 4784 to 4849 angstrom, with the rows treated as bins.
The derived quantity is 67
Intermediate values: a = 31.9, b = 30.3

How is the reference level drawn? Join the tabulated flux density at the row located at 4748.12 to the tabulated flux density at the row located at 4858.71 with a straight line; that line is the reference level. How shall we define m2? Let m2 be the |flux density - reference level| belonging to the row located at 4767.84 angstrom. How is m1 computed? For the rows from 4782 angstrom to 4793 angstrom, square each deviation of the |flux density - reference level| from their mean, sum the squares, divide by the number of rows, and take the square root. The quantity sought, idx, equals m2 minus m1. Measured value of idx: 0.2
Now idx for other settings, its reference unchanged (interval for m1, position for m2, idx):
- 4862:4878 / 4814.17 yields 1.5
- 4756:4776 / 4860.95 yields 0.6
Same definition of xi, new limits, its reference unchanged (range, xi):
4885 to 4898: 4890.14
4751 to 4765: 4756.87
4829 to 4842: 4838.62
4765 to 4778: 4765.64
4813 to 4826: 4820.82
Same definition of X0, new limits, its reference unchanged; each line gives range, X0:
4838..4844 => 6.50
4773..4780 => 7.19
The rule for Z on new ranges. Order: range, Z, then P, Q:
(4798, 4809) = 0.08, 0.08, 32.23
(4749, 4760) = 0.35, 0.35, 32.14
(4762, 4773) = 0.30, 0.30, 31.87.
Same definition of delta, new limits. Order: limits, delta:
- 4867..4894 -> 31.85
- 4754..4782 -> 32.4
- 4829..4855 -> 32.8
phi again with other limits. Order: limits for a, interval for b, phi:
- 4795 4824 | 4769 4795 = 65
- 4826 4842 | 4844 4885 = 67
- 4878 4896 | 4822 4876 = 64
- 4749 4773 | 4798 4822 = 61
